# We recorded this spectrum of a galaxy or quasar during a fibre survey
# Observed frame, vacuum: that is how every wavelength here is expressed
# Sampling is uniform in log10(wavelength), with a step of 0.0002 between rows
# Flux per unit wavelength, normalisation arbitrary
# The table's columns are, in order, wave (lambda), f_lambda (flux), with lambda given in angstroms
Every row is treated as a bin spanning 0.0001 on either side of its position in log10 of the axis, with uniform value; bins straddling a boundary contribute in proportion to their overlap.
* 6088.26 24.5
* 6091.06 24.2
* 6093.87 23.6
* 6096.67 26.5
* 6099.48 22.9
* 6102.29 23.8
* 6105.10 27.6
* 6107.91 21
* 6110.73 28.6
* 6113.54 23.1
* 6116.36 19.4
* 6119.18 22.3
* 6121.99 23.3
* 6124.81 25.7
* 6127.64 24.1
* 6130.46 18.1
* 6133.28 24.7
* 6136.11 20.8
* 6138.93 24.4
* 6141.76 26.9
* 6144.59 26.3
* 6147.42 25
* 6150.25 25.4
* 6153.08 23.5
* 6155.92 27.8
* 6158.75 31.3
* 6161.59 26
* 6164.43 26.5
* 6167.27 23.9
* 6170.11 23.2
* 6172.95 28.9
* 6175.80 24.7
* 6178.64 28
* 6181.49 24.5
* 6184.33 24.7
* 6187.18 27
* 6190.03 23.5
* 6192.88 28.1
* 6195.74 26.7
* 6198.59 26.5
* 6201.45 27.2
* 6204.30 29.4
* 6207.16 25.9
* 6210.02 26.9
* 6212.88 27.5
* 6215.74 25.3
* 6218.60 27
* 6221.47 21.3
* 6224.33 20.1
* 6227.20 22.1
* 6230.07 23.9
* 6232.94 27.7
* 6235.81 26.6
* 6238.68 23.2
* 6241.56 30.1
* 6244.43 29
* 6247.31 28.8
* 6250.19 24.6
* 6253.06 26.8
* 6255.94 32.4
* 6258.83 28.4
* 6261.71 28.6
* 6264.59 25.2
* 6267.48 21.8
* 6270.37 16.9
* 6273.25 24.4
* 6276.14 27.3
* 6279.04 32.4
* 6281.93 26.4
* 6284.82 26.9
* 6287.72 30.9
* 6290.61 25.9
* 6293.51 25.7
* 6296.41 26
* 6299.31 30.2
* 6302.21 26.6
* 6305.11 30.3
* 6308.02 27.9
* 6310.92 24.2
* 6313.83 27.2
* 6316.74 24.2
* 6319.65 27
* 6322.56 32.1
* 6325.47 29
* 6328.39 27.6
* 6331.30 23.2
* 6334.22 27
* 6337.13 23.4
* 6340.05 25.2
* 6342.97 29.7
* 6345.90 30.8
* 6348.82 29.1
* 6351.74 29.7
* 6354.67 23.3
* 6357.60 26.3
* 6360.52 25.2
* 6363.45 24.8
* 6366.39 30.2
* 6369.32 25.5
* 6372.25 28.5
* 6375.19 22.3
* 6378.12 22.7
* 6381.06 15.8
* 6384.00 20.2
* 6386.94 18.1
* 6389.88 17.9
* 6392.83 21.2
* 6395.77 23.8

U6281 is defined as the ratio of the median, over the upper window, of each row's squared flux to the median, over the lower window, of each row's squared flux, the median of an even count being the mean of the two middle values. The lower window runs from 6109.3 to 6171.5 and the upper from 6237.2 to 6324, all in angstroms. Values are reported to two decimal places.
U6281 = 1.21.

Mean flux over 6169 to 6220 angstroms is 26.4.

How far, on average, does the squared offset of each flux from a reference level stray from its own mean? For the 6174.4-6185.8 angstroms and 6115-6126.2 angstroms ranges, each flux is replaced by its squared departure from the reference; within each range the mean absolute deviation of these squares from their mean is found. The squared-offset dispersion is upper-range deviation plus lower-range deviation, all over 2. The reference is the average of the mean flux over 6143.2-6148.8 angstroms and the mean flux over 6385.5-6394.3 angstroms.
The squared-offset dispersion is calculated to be 7.4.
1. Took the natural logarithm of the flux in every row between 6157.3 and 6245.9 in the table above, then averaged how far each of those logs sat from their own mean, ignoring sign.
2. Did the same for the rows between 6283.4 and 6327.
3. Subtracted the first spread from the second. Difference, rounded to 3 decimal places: -0.011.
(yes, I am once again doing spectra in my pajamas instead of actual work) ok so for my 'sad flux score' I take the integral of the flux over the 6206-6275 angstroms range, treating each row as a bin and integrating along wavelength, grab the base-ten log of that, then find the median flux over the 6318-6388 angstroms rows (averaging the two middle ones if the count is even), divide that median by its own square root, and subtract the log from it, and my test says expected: 1.84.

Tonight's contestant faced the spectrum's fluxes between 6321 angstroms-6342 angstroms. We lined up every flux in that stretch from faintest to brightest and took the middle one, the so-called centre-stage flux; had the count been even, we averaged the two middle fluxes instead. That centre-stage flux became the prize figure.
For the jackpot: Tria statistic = 27.0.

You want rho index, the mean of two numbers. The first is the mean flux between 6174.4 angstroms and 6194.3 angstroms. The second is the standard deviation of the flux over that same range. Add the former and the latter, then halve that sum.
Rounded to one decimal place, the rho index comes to 13.8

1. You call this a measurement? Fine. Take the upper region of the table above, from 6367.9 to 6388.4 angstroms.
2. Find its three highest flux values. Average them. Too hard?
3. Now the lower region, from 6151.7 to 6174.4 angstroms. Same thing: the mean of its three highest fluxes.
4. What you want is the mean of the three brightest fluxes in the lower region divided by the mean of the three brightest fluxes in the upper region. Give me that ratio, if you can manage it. 1.15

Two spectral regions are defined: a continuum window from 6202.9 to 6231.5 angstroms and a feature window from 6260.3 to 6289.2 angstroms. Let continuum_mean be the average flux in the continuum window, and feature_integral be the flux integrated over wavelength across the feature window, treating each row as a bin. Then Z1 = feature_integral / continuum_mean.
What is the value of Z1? 30.2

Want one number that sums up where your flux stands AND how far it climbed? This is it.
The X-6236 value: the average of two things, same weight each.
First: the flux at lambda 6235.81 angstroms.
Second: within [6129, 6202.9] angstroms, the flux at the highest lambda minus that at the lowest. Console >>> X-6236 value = 18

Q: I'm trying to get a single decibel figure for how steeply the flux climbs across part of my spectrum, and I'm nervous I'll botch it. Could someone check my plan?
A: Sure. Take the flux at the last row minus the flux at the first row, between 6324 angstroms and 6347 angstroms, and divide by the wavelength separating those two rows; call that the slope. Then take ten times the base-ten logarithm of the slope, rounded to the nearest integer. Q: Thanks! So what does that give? -11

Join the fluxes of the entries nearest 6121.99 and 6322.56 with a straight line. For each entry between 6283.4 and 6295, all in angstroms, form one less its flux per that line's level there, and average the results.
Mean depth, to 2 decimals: 0.11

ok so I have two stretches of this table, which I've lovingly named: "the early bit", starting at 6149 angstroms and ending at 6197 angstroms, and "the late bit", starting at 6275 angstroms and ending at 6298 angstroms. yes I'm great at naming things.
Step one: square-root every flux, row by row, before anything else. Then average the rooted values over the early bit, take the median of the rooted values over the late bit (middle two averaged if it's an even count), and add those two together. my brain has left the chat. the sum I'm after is 10.3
